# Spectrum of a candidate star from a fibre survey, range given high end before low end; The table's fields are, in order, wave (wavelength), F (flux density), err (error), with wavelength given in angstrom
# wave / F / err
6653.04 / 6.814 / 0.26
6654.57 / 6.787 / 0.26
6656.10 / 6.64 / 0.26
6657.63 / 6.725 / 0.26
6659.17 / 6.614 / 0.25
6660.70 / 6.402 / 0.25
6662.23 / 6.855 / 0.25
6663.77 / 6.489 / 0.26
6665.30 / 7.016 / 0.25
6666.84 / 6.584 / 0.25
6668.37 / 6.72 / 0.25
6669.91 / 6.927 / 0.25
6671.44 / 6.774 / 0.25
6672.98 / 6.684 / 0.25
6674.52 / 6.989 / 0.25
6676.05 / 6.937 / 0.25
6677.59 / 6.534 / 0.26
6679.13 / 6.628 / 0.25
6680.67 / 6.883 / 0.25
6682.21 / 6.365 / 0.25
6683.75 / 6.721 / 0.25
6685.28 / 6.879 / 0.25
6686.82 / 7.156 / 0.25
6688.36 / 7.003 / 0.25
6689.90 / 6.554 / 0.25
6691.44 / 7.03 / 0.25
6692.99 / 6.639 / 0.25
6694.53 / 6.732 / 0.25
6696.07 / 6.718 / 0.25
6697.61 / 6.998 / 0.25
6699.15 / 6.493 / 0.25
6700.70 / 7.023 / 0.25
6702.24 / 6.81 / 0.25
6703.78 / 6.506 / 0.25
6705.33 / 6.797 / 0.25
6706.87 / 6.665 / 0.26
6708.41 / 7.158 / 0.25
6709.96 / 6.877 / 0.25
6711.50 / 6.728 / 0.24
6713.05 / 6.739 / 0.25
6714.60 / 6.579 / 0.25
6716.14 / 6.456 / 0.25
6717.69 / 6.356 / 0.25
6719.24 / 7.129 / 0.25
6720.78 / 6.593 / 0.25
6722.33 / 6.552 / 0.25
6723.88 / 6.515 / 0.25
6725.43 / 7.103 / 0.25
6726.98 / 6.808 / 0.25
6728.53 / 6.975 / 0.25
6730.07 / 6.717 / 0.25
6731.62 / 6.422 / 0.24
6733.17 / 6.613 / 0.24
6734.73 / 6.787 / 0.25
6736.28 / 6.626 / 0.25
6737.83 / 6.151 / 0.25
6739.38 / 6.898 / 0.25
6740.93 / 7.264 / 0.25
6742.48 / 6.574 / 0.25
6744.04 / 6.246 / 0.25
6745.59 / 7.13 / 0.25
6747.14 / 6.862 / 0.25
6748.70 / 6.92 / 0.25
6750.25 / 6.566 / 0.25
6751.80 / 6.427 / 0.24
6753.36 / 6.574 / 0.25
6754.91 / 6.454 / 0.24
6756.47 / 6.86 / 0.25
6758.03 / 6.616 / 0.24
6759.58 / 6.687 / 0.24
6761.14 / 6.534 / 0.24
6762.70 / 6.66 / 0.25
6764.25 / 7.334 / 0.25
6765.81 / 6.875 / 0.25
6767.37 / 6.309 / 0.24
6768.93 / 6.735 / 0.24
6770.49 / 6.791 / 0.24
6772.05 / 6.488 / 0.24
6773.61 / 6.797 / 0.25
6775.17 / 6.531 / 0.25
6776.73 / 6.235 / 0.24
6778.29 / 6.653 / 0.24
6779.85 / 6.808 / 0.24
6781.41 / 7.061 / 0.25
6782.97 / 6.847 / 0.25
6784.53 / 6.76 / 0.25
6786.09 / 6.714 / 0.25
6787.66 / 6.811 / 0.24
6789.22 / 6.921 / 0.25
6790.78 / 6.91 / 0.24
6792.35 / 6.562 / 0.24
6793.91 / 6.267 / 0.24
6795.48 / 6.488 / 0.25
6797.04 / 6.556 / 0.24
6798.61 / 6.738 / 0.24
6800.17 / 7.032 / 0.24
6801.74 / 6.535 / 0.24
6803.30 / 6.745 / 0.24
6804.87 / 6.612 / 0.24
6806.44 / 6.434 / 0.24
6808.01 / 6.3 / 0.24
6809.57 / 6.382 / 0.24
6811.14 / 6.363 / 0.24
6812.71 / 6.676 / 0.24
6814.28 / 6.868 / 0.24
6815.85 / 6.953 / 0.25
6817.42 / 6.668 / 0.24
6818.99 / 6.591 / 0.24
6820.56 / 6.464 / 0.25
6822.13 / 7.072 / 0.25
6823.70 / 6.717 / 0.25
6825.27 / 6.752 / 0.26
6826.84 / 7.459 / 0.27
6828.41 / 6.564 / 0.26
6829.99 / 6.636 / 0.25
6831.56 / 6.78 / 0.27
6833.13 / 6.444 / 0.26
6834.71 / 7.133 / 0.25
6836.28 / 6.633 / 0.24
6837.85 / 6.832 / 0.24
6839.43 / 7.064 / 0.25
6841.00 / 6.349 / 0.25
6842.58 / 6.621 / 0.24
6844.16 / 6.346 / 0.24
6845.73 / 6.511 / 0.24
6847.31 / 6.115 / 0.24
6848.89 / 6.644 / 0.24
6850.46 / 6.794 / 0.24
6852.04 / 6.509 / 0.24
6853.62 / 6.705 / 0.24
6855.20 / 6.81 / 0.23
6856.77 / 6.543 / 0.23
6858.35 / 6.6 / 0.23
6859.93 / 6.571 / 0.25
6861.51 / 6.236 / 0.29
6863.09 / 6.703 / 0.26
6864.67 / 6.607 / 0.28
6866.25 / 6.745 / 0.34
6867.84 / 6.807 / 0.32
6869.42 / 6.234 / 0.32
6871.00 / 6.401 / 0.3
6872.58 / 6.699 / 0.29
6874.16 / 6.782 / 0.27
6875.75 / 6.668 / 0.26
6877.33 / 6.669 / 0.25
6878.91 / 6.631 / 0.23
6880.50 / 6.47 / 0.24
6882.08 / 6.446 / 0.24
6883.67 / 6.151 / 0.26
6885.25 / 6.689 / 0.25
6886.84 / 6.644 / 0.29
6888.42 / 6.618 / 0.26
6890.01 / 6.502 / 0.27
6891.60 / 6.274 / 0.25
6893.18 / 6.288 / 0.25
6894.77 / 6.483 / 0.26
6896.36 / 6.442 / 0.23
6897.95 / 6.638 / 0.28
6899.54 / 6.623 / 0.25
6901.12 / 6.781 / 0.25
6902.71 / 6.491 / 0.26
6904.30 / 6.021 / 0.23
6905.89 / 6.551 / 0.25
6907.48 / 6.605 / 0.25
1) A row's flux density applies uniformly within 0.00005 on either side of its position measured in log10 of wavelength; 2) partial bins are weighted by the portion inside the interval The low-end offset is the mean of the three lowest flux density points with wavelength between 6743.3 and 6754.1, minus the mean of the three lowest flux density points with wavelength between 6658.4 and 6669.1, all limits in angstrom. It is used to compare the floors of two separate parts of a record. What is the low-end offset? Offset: -0.08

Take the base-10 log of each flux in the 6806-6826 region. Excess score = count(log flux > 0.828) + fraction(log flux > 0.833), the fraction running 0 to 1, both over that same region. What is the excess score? 4.23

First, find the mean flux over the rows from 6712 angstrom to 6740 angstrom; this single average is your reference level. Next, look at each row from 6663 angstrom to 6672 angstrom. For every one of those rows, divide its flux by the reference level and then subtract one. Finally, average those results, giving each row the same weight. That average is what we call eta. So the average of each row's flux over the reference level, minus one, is 0.013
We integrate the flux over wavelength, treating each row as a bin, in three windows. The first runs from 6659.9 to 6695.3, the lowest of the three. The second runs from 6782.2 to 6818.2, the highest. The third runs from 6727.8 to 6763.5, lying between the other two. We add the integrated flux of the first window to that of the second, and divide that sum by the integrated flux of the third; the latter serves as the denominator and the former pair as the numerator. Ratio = 2.01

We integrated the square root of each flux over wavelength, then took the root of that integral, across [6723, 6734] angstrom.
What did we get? 5.3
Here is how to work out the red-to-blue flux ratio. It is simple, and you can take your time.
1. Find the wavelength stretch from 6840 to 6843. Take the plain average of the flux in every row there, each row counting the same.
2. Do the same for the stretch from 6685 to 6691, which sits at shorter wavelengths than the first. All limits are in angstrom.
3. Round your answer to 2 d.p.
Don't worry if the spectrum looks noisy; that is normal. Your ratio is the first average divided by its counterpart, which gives 0.94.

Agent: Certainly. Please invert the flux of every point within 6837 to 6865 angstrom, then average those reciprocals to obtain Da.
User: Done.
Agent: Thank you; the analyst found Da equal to 0.152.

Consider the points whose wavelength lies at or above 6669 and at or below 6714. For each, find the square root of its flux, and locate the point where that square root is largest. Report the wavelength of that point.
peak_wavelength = 6708.41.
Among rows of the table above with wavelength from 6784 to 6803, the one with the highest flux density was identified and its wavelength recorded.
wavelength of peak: 6800.17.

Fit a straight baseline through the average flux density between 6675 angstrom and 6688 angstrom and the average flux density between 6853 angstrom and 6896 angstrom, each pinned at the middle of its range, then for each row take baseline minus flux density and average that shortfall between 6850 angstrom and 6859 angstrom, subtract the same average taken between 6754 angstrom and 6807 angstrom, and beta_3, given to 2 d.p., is -0.05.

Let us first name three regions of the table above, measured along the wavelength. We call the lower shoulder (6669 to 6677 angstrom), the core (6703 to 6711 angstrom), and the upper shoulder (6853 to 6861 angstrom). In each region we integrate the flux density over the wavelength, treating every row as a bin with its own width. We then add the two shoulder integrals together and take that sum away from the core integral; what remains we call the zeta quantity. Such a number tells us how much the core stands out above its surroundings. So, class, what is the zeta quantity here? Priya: -53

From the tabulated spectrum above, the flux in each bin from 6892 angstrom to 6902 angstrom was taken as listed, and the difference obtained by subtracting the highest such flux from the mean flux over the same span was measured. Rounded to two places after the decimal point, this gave -0.24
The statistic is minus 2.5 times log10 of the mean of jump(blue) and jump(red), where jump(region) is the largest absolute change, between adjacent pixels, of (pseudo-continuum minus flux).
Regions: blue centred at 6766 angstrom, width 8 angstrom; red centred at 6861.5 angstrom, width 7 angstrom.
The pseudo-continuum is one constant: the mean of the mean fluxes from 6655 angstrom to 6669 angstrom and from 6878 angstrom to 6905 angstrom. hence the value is 0.61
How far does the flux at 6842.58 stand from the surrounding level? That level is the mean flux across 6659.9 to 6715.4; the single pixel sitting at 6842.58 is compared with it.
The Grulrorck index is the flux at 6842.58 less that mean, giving -0.15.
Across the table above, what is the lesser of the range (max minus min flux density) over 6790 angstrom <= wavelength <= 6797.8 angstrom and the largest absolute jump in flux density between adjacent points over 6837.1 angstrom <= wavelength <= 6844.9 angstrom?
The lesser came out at 0.6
